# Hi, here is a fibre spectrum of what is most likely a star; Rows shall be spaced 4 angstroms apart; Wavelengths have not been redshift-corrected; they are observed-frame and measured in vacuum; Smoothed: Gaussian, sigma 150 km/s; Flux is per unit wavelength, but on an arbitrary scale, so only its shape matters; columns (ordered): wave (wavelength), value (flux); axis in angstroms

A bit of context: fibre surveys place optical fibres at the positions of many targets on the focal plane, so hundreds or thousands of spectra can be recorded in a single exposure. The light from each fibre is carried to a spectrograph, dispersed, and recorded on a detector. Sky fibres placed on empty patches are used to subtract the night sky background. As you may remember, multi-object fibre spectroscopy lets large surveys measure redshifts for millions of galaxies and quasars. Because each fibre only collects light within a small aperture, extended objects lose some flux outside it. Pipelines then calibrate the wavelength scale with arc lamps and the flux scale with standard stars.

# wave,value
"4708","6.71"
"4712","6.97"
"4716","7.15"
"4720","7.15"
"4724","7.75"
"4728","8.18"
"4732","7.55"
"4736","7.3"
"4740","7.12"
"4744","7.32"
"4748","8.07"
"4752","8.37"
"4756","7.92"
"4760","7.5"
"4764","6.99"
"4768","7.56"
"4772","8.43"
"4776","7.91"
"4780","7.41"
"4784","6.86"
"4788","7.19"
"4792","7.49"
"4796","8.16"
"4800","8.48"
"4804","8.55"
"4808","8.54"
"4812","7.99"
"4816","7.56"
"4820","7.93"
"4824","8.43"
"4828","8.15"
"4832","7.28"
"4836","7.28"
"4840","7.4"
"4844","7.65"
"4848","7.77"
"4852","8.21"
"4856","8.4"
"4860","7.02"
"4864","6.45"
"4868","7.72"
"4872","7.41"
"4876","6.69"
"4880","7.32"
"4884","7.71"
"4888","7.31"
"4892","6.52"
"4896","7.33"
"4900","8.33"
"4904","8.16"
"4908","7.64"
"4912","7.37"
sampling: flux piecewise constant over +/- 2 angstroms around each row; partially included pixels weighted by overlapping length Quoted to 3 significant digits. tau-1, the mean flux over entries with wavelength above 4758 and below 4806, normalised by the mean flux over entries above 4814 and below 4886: 1.02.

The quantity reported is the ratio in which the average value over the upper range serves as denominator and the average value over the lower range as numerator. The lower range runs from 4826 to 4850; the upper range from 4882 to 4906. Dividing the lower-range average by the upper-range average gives 1.00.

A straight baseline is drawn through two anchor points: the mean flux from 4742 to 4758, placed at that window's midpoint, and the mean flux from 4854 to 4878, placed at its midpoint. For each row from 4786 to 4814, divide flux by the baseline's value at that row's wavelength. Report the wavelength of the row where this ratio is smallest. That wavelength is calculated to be 4788 angstroms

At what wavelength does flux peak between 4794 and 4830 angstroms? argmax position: 4804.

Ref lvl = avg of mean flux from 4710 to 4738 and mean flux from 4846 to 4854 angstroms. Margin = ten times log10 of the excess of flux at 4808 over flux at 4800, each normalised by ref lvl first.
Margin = -21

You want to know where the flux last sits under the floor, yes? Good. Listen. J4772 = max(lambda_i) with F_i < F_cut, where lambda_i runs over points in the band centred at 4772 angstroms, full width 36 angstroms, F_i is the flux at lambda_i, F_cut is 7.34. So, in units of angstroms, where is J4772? 4788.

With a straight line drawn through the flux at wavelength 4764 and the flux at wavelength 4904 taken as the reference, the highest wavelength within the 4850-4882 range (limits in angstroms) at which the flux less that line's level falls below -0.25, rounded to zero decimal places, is 4880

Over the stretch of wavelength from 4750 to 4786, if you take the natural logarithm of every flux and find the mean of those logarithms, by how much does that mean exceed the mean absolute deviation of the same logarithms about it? 1.98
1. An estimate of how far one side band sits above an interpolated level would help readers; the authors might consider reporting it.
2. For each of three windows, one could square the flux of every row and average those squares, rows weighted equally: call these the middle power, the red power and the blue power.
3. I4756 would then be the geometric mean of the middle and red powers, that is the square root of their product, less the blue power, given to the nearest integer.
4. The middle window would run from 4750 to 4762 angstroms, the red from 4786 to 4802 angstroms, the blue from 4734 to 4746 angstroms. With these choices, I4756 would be 10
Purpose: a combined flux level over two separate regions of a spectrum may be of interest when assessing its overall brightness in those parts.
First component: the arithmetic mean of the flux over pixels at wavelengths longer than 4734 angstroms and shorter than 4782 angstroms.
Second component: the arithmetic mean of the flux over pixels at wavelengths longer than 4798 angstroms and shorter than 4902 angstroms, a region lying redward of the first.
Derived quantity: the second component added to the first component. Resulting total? 15.3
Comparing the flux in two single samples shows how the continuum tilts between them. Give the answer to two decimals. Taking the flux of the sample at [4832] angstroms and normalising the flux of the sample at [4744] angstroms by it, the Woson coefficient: 1.01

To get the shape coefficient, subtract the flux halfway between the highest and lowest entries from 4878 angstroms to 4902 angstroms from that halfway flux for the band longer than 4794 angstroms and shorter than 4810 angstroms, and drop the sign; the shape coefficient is 0.93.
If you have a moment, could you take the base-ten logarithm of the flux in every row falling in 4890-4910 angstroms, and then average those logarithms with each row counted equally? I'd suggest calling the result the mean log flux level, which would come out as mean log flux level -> 0.879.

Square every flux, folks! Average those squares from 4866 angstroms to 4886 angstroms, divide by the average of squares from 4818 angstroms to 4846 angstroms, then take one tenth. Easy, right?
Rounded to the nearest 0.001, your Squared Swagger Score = 0.091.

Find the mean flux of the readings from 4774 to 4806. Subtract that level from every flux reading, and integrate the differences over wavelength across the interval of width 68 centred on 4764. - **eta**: -11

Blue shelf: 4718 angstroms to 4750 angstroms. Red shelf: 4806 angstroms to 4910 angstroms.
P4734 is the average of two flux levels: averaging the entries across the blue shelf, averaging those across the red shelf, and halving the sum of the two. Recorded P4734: 7.59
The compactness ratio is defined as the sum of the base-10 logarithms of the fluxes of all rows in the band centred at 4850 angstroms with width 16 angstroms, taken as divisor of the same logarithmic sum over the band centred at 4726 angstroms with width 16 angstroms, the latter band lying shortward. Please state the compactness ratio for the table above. 0.98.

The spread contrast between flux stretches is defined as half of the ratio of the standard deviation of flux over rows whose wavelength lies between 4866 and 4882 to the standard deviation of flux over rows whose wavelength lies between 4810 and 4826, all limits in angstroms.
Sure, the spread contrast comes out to 0.61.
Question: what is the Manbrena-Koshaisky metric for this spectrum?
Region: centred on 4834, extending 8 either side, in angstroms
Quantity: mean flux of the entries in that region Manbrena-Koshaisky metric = 7.53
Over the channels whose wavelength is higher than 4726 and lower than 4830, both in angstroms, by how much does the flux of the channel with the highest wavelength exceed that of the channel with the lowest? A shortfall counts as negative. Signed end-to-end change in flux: 0.0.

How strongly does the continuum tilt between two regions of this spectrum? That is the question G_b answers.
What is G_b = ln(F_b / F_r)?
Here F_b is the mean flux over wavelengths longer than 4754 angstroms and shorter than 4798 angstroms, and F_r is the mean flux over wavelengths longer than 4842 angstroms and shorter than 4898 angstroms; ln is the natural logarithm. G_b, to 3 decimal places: 0.025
